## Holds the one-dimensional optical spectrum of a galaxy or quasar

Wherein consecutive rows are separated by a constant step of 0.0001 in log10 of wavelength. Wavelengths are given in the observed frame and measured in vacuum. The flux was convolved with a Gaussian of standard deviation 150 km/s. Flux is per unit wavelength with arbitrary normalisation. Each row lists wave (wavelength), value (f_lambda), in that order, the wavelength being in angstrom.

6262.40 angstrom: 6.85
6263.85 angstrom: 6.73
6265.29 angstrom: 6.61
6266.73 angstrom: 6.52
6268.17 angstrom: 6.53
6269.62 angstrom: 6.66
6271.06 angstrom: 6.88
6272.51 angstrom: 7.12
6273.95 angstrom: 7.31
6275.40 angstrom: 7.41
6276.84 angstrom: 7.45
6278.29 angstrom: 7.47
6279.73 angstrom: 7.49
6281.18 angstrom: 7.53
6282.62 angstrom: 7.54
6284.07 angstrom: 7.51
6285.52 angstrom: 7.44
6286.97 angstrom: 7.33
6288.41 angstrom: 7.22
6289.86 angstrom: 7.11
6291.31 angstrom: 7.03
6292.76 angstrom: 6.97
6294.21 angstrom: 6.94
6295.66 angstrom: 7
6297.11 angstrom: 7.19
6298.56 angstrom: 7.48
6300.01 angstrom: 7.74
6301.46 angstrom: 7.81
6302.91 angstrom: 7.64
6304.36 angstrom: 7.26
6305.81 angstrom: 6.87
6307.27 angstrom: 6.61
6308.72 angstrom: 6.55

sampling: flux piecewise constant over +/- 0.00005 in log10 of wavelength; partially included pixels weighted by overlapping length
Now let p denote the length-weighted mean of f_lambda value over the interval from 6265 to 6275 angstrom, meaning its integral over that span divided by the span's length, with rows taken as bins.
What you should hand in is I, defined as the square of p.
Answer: 47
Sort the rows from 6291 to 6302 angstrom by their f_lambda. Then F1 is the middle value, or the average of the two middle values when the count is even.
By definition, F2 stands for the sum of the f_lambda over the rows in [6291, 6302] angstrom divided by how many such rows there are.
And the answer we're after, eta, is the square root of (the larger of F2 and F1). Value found 2.70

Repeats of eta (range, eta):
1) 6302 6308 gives 2.66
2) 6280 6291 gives 2.73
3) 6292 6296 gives 2.64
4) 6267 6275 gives 2.63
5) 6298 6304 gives 2.77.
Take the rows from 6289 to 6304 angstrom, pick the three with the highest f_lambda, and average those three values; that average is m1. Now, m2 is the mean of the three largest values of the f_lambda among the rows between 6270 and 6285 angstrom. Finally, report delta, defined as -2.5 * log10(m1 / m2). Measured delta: -0.03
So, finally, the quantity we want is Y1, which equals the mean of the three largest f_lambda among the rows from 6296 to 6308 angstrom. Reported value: 7.73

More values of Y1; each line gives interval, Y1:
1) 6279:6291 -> 7.53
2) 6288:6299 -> 7.30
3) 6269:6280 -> 7.47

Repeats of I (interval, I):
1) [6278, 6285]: 56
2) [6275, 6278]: 55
